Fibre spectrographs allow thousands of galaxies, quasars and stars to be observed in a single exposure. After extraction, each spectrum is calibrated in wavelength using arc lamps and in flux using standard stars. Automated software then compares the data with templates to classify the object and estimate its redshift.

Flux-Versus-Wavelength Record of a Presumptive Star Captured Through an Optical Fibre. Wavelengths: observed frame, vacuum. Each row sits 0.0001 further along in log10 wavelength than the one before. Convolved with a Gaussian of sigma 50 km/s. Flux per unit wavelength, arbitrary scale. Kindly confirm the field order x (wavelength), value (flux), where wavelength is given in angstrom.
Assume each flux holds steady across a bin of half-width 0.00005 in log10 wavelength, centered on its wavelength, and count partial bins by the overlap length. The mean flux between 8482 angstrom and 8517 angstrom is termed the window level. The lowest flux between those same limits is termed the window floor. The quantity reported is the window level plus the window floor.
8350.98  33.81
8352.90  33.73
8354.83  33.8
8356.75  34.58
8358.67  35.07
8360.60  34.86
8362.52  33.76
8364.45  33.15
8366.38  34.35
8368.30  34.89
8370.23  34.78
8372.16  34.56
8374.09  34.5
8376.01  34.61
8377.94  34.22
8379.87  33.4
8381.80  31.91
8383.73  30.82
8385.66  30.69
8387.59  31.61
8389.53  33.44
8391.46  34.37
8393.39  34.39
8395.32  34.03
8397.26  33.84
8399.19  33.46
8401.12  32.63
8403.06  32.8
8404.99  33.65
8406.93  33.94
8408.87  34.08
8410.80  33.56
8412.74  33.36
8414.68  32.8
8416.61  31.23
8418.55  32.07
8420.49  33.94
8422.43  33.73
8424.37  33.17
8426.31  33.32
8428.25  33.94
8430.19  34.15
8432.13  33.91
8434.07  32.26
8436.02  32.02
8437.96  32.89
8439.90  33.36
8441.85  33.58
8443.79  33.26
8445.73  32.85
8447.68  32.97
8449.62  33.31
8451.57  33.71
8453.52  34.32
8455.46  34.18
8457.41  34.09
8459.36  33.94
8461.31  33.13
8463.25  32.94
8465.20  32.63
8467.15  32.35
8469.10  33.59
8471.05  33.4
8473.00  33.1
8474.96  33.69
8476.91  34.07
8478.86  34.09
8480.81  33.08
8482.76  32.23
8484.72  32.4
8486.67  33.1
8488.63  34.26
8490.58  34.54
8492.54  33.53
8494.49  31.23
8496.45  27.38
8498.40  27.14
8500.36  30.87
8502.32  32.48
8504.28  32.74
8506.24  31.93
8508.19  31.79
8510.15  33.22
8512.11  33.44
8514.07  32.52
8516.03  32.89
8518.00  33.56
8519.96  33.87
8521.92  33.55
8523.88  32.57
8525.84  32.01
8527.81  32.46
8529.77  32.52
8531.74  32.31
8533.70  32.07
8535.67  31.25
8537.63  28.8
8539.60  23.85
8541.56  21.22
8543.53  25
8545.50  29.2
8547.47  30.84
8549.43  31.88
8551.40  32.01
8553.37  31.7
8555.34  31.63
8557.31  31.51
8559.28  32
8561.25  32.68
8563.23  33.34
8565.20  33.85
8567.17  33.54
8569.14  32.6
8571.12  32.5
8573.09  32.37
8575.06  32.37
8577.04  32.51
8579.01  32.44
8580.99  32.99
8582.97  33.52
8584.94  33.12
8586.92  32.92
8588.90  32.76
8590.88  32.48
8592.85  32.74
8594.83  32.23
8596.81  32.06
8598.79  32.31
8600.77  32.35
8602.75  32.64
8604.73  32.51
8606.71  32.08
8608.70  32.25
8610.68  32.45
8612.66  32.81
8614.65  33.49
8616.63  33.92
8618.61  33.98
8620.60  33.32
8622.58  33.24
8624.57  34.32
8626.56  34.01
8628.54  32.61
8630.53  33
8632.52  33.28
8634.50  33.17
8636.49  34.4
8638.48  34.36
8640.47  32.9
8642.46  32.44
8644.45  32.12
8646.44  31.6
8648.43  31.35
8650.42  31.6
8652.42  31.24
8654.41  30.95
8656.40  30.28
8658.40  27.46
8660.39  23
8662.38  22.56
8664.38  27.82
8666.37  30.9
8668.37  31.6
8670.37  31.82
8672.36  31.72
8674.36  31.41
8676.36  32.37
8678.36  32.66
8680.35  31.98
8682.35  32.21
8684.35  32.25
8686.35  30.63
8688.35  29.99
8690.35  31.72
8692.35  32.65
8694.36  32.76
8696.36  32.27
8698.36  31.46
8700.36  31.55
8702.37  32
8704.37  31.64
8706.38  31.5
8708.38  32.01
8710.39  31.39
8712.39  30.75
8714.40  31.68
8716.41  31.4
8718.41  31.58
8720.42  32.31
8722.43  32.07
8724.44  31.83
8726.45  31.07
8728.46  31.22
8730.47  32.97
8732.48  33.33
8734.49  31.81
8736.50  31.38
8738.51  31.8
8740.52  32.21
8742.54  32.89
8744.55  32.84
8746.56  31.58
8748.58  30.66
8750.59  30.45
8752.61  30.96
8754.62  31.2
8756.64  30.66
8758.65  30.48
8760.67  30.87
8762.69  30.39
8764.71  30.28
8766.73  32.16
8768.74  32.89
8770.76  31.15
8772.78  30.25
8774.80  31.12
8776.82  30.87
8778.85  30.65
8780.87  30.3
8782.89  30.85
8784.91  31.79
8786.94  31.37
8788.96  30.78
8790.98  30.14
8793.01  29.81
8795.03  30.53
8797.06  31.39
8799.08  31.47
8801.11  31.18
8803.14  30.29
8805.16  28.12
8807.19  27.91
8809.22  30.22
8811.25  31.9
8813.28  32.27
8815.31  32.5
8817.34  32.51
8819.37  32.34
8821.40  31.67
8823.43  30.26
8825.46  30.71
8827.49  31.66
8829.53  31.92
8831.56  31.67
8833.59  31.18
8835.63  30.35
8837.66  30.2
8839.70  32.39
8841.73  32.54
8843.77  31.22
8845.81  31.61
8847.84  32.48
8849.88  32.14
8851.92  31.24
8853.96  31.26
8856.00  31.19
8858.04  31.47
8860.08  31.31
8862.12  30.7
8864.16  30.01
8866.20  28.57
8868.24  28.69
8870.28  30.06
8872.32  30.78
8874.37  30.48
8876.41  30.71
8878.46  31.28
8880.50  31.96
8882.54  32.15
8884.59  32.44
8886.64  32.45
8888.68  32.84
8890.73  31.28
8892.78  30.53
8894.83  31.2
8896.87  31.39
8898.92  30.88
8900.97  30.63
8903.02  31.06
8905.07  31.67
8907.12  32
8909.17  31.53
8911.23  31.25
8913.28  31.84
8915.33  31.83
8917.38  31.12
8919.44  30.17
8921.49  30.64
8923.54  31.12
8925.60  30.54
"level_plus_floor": 59.2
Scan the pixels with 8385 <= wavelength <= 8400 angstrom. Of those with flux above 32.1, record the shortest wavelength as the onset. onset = 8389.53 angstrom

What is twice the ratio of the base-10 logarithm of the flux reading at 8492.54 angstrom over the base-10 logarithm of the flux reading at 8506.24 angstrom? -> 2.03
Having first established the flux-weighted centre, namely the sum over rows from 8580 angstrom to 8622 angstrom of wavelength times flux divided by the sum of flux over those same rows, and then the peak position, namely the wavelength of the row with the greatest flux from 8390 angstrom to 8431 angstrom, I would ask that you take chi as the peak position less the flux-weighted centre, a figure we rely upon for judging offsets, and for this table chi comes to -207.4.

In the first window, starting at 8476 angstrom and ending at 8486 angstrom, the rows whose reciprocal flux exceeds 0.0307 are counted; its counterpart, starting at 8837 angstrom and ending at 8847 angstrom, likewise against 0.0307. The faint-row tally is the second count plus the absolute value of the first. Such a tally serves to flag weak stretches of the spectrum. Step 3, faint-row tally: 7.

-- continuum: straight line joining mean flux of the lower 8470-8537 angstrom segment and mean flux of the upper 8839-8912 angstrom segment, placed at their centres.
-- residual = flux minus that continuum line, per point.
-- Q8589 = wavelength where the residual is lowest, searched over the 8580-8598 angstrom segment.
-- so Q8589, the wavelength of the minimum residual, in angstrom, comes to 8596.81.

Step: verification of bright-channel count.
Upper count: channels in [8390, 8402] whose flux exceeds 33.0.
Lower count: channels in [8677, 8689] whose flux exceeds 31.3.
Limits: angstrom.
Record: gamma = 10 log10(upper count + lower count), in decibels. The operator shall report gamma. 9.5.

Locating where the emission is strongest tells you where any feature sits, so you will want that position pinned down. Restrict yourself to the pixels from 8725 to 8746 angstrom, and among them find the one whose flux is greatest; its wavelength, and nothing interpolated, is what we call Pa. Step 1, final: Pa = 8732.48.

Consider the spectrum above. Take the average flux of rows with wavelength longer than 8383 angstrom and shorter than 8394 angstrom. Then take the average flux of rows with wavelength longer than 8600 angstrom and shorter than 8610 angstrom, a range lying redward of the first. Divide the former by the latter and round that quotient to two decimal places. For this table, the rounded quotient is 1.01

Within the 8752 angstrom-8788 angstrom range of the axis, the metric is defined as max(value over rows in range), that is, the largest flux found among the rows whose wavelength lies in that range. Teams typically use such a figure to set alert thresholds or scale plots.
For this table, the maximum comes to 32.89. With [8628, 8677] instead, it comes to 34.4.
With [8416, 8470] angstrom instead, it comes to 34.32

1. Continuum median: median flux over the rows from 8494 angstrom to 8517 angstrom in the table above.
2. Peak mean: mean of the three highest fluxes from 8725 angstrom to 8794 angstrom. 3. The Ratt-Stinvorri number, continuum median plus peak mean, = 65.3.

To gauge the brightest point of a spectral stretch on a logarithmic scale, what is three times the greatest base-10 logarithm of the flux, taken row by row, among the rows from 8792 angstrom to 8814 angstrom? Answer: 4.53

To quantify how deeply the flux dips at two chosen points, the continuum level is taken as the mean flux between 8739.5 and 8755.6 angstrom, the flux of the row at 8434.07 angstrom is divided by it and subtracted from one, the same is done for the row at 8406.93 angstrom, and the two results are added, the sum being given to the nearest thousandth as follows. -0.095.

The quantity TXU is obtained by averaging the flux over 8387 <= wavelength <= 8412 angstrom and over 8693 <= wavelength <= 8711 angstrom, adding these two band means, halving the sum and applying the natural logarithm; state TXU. 3.49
